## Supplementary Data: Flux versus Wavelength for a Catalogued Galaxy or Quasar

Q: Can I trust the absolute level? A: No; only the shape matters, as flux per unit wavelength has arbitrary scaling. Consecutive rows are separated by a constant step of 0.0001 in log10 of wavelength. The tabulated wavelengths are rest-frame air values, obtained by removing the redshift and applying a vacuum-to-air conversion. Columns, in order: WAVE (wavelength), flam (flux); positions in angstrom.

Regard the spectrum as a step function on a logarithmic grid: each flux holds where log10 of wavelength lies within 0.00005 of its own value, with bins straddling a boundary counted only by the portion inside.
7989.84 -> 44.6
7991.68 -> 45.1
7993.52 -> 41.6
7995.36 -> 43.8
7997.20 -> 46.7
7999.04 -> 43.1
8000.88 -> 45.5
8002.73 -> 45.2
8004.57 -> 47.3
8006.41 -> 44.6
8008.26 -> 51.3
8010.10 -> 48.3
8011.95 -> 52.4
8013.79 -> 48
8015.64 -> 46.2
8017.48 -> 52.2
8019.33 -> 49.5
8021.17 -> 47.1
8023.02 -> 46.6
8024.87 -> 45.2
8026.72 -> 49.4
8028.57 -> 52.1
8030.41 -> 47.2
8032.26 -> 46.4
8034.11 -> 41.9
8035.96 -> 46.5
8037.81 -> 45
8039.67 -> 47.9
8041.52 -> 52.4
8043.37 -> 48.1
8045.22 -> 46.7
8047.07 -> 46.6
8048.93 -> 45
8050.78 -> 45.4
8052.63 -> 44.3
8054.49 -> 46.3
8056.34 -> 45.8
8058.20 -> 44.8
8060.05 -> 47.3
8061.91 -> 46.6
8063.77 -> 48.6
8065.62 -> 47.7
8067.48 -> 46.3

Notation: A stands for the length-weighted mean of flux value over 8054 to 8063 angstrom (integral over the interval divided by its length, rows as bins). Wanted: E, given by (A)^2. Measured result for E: 2133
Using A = 46.2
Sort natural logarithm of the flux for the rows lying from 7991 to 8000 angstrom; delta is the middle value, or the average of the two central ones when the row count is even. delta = 3.78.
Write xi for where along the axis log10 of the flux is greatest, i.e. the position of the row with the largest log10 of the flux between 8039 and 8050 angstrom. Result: 8041.52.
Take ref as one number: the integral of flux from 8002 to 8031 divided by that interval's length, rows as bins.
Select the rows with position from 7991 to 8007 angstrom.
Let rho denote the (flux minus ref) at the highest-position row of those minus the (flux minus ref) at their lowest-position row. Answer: -0.5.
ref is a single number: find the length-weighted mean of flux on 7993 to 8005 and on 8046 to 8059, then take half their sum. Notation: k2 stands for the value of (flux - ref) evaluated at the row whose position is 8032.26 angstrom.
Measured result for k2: 1.3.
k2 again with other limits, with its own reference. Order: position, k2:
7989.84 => -0.5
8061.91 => 1.5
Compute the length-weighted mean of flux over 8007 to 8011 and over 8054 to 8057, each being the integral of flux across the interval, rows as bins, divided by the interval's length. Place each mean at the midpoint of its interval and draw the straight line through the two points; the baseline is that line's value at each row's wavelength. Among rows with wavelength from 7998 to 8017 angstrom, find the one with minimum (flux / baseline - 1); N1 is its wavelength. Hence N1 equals 7999.04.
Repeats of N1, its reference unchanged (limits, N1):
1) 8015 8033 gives 8024.87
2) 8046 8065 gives 8052.63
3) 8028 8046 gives 8034.11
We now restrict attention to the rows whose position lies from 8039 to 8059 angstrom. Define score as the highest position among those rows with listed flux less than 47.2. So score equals 8058.20 angstrom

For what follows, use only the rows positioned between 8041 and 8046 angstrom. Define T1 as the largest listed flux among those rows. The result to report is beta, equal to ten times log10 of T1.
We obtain 17.2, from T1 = 52.4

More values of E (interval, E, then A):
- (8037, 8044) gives 2340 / 48.4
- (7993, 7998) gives 1952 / 44.2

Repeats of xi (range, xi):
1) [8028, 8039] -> 8028.57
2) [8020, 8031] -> 8028.57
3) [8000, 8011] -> 8008.26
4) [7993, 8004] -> 7997.20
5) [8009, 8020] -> 8011.95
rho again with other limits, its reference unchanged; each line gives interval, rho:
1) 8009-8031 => -1.1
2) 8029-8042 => 5.2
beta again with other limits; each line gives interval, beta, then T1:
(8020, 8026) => 16.7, 47.1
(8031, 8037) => 16.7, 46.5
